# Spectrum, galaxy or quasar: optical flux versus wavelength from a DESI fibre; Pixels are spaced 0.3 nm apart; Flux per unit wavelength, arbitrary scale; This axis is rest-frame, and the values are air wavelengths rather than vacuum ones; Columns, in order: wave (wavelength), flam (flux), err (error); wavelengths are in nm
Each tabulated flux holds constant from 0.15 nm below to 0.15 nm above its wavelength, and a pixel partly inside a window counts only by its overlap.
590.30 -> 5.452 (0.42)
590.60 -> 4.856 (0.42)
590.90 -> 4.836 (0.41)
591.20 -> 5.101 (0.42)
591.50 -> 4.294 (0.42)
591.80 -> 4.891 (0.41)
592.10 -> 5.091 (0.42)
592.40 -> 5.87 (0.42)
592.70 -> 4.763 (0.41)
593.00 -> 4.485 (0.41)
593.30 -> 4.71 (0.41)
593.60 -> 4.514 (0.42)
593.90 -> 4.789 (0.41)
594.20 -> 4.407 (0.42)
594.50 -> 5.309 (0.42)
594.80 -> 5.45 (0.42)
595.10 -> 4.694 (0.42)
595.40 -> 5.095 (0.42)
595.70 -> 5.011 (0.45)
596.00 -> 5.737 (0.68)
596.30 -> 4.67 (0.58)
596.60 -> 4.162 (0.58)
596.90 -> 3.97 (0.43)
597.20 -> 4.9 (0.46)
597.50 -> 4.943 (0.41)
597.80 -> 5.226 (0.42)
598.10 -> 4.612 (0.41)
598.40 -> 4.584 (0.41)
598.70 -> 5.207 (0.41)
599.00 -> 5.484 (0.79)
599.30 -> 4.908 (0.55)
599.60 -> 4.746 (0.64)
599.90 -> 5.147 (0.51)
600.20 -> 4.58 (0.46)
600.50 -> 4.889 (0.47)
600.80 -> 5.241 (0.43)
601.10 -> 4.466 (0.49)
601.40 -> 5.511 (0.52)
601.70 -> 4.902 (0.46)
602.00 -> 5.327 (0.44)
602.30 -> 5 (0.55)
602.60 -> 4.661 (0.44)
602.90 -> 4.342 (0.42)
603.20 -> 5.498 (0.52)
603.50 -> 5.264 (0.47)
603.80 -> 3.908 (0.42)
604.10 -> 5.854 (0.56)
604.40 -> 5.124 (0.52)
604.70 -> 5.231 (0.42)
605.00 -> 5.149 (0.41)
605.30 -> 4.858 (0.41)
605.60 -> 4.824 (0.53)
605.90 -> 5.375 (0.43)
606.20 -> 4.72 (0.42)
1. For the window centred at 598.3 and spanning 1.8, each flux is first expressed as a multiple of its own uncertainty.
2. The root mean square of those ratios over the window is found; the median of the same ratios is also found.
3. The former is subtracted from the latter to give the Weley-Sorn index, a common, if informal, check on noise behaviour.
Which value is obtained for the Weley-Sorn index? 0.39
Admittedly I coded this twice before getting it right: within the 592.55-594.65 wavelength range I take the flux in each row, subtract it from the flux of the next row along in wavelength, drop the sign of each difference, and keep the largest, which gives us 0.9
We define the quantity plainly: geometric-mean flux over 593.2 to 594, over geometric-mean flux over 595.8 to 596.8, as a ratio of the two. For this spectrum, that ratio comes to 0.97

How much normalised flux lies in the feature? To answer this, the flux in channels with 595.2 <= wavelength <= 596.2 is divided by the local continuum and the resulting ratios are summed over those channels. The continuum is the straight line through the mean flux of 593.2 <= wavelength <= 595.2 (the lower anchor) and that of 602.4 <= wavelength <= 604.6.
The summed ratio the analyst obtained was 3.26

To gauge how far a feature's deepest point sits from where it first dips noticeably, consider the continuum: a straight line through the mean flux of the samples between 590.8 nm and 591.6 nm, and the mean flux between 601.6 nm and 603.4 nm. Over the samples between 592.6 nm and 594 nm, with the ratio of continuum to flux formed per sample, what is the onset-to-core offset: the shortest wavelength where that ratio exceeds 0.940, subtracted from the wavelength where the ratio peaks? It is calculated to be 0.30 nm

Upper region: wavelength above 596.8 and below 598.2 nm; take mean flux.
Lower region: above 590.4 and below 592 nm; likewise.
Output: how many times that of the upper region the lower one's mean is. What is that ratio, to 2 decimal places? 1.01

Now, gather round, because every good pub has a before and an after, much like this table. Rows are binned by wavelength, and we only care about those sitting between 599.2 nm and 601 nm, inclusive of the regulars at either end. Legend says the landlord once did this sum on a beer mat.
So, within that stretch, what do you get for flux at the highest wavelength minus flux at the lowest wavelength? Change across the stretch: 0.3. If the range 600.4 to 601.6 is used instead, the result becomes 0.6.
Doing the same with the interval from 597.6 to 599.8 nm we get -0.5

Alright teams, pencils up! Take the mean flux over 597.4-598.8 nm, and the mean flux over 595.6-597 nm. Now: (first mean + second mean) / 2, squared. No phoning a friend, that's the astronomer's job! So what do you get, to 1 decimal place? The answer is 23.2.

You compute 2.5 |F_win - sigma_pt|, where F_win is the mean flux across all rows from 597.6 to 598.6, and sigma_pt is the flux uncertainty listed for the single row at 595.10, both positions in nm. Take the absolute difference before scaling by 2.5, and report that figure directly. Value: 11.0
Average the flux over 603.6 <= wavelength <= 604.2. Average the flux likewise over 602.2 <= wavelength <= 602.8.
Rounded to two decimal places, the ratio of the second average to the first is 0.99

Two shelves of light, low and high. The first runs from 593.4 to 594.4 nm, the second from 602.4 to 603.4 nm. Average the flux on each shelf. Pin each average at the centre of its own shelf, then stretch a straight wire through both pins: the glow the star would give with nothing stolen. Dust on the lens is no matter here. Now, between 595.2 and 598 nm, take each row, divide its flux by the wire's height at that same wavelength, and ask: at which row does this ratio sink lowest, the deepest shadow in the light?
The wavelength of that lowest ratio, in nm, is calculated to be 596.90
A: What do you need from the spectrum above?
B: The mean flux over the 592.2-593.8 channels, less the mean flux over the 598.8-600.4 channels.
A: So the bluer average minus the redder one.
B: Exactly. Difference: -0.10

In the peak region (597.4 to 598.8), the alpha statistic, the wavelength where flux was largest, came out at 597.80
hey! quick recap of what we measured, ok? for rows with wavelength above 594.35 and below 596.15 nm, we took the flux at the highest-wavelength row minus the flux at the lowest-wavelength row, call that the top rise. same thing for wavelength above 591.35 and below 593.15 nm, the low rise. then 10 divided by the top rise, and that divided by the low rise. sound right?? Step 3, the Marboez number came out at 122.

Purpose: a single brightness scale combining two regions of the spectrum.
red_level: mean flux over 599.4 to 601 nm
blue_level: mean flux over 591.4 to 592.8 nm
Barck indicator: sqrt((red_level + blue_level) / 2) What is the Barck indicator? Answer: 2.23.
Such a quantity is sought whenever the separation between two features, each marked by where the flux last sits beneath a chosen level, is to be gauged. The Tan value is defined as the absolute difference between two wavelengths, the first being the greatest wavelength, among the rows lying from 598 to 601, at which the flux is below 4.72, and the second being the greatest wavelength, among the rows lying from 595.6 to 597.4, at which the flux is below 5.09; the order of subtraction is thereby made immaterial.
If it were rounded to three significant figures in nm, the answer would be 3.00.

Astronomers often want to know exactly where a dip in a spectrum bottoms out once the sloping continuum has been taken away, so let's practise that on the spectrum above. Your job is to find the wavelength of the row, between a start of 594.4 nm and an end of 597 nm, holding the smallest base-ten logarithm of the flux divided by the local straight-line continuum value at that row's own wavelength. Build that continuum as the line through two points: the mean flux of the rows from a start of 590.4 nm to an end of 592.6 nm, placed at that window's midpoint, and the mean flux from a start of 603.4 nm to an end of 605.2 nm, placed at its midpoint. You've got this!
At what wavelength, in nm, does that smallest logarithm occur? 596.90 nm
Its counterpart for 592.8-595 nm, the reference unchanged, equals 594.20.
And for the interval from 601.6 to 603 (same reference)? 602.90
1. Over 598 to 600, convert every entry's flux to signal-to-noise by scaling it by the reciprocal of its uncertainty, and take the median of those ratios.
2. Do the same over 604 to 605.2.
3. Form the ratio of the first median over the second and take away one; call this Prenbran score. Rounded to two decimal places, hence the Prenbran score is -0.12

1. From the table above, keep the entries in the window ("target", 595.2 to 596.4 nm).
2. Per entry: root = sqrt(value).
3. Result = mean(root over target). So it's 2.26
